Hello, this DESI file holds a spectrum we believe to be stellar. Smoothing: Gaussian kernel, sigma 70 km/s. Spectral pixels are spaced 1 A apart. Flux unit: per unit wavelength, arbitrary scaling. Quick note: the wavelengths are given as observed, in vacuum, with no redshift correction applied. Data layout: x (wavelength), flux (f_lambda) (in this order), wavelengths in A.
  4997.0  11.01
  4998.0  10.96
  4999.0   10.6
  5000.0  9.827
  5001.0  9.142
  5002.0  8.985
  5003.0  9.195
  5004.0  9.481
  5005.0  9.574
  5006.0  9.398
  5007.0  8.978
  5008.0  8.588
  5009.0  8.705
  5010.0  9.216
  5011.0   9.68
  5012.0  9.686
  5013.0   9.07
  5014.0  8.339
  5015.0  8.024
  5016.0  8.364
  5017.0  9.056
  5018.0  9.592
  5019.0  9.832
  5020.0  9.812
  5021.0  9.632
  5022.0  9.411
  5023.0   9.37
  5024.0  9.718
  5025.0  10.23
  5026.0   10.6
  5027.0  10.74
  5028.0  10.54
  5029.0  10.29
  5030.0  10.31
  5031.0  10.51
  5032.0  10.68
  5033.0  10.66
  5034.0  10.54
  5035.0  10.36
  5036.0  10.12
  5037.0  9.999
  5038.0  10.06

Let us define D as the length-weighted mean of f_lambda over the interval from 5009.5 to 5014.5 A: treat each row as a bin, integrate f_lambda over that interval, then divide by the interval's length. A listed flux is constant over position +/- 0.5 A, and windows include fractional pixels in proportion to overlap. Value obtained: 9.2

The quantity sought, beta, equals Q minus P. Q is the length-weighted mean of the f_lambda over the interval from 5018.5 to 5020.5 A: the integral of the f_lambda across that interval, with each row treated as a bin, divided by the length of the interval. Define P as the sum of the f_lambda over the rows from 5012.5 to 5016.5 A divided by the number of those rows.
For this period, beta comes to 1.4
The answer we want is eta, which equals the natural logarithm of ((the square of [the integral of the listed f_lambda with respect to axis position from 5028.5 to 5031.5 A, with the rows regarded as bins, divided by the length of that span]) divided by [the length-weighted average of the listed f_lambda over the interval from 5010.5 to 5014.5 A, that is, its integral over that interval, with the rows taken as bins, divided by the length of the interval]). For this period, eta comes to 2.46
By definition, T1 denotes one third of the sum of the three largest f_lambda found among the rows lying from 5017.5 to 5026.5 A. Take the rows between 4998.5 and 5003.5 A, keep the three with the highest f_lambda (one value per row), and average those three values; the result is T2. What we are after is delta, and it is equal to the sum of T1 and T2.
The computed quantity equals 20.1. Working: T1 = 10.2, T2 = 9.9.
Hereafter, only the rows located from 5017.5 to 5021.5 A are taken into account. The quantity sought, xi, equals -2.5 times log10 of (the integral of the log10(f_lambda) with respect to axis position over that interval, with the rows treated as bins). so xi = -1.49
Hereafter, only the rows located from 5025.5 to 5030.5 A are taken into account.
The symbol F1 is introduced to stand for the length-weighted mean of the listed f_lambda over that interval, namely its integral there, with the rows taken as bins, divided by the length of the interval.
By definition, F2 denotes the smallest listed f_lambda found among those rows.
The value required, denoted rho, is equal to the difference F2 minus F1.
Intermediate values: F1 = 10.5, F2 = 10.29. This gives -0.2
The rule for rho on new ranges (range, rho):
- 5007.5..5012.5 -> -0.6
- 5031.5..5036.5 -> -0.4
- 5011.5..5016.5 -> -0.7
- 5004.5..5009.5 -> -0.5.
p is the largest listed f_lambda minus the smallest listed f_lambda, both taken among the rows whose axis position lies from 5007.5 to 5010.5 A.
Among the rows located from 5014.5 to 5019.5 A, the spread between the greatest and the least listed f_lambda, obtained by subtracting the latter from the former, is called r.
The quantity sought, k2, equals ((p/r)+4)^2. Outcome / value 19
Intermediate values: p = 0.6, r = 1.81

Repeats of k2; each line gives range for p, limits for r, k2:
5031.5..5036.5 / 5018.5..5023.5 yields 27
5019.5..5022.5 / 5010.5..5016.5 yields 18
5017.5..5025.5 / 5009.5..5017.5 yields 20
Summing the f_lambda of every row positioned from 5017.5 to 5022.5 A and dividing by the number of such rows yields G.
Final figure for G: 9.7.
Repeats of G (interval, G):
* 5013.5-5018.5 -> 8.7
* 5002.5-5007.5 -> 9.3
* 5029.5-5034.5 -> 10.5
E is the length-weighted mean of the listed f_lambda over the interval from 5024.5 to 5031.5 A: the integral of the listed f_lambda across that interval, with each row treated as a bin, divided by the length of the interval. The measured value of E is 10.5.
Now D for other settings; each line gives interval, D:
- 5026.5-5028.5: 10.6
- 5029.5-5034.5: 10.5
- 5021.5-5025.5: 9.7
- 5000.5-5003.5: 9.1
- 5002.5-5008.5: 9.2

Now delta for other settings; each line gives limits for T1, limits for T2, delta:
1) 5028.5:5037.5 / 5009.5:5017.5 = 20.2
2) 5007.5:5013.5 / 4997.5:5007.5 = 20.0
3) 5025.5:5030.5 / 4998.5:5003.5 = 20.5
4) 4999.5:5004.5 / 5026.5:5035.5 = 20.2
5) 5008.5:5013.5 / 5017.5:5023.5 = 19.3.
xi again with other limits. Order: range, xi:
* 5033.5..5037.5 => -1.52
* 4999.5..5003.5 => -1.47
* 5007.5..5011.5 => -1.46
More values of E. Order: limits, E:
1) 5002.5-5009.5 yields 9.1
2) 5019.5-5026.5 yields 9.8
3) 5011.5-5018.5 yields 8.9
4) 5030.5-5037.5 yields 10.4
